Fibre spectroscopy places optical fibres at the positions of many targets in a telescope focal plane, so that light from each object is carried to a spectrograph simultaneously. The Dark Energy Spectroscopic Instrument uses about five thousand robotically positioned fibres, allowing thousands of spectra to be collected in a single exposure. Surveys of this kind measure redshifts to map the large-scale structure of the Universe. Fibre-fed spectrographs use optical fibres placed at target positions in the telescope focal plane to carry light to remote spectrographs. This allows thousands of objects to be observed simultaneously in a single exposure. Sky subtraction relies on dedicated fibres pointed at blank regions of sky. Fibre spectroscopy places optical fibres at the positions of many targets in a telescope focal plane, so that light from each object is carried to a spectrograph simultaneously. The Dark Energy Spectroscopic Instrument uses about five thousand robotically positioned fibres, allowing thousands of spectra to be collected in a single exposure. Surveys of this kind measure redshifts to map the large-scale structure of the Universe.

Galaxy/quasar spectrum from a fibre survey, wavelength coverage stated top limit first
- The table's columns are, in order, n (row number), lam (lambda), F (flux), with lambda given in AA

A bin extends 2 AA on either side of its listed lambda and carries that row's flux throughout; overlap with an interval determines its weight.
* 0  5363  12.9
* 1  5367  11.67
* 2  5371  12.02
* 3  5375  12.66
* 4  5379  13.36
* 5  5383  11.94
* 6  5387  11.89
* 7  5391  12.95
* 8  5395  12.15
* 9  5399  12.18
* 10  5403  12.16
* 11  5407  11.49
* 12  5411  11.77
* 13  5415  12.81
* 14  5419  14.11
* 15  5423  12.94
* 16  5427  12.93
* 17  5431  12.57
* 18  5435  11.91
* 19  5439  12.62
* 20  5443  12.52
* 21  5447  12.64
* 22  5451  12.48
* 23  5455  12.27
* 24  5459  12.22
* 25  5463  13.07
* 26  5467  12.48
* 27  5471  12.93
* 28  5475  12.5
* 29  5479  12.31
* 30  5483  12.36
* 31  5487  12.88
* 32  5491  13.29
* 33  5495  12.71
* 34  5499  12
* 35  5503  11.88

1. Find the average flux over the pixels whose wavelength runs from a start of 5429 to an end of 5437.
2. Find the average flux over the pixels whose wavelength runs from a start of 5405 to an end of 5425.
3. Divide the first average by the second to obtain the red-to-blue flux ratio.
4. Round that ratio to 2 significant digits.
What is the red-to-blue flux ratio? 0.97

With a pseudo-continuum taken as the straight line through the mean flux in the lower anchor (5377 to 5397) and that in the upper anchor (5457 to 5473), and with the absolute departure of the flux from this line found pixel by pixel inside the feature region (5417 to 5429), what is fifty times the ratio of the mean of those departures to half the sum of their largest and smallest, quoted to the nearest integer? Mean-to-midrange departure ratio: 40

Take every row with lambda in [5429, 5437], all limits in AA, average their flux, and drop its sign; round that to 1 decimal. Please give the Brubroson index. 12.2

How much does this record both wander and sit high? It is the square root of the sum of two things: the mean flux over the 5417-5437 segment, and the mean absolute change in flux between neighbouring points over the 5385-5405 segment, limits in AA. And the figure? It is 3.66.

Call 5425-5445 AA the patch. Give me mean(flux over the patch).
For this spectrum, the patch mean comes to 12.5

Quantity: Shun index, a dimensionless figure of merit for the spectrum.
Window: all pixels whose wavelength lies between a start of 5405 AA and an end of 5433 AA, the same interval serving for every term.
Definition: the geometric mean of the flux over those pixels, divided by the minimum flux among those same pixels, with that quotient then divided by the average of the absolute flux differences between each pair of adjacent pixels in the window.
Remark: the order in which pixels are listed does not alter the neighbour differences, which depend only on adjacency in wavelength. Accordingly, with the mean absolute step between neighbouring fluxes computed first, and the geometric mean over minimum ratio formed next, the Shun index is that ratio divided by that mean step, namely 1.6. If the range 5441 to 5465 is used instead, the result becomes 3.7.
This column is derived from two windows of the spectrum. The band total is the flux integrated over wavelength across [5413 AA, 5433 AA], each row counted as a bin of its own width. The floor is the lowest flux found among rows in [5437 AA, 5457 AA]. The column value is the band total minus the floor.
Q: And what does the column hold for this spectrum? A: 249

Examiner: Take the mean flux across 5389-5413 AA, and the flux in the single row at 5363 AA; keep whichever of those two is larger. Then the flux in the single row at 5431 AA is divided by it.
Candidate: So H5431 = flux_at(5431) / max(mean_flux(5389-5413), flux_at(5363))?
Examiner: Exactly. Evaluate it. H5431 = 0.97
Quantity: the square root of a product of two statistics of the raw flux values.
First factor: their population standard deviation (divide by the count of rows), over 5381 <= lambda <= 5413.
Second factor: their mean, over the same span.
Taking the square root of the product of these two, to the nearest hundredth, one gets 2.20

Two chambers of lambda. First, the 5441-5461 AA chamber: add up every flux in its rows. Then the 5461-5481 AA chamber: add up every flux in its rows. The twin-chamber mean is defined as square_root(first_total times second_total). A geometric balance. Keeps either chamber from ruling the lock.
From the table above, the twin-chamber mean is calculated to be 62.71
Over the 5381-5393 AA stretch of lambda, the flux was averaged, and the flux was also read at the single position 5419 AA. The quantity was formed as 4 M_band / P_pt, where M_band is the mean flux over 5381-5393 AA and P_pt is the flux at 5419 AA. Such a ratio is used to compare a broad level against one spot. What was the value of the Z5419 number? 3.5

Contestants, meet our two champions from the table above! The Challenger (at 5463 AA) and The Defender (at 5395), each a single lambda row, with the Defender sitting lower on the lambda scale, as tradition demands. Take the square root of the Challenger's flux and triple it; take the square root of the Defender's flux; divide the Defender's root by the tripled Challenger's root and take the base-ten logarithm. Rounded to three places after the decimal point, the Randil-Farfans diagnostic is -0.493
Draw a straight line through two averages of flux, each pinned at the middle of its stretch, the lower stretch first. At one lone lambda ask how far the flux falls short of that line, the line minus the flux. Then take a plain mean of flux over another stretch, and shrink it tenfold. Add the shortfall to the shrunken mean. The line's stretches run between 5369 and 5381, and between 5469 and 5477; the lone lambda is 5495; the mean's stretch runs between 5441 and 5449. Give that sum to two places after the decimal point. 1.27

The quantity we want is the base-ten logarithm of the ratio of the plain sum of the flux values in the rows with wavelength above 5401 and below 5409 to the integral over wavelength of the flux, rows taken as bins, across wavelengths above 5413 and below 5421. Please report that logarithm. -0.66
